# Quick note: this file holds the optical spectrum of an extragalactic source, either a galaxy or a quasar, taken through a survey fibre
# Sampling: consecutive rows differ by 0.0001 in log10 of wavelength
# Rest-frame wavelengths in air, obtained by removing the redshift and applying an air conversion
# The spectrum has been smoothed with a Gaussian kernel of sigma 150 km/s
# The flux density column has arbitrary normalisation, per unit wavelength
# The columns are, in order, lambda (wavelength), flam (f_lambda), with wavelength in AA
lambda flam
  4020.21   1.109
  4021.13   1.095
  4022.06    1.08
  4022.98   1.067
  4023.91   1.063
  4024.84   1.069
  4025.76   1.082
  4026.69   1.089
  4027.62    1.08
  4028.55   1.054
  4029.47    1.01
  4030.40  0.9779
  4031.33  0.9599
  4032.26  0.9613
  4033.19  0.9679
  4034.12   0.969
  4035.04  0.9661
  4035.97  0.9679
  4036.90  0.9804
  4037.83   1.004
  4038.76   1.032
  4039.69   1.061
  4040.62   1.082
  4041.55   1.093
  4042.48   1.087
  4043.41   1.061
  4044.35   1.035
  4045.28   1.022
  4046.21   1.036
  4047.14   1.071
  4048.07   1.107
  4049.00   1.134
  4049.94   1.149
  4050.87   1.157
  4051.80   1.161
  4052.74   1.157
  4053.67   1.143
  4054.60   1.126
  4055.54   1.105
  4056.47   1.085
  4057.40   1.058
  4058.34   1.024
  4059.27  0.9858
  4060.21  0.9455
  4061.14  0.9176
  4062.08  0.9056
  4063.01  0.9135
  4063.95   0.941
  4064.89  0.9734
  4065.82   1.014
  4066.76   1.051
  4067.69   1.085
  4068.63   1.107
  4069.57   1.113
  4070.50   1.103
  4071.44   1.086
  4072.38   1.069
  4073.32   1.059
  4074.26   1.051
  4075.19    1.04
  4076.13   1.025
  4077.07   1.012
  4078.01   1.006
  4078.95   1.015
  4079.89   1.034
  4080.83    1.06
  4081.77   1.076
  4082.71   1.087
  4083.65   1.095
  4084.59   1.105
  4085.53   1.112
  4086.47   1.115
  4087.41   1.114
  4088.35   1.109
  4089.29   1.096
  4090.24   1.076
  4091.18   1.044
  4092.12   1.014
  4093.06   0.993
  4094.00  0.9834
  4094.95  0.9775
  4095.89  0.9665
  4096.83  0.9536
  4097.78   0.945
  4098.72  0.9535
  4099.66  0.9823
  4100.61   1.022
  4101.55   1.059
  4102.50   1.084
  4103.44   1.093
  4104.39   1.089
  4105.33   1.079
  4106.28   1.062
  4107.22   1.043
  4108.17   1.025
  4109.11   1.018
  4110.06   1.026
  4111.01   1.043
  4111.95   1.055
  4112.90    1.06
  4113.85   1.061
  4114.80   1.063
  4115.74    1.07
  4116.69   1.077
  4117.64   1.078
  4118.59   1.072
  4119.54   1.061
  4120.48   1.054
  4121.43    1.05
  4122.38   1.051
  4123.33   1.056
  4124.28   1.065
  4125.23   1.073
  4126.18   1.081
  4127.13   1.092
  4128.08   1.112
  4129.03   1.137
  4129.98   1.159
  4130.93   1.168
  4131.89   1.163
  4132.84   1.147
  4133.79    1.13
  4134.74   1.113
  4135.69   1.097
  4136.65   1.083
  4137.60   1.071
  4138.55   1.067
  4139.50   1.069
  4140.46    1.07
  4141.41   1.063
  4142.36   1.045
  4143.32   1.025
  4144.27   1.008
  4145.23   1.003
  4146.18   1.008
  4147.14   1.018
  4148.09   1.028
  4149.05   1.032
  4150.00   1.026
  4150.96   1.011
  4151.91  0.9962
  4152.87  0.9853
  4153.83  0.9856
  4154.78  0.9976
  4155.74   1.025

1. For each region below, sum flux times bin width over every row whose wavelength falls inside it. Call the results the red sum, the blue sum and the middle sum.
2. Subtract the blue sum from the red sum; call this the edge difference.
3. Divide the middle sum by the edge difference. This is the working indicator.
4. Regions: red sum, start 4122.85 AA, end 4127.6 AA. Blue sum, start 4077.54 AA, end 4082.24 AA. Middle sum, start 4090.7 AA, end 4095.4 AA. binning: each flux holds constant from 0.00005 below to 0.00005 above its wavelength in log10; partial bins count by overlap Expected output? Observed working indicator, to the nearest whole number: 21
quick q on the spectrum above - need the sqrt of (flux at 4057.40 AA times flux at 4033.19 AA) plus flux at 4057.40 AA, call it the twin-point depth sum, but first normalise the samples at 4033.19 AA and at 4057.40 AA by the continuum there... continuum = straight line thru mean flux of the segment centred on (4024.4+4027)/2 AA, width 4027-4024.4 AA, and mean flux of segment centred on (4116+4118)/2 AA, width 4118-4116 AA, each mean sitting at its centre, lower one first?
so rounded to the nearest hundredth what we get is 1.92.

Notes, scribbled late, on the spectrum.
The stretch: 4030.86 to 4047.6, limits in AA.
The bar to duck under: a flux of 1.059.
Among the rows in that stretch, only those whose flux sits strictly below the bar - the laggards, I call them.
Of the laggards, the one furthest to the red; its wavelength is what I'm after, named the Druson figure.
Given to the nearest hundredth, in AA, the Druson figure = 4046.21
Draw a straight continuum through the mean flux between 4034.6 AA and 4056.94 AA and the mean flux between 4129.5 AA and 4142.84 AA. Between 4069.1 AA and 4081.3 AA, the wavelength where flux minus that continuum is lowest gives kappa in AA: 4078.01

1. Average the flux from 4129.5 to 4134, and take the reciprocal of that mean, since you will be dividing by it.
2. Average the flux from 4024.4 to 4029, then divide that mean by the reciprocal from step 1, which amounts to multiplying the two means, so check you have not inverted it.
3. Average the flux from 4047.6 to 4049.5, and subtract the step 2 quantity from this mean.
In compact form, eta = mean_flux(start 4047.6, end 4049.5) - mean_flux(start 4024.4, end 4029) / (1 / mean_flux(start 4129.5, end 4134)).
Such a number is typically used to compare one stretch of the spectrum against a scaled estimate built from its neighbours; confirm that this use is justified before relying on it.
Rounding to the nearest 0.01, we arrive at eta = -0.12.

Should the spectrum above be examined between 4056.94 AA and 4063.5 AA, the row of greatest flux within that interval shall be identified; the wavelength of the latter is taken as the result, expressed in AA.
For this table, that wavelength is 4057.40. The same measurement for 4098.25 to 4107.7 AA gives 4103.44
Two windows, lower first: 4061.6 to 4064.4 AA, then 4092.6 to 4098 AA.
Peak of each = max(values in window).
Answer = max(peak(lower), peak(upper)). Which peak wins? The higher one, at 0.993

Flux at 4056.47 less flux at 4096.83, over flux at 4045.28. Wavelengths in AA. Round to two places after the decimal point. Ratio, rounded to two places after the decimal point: 0.13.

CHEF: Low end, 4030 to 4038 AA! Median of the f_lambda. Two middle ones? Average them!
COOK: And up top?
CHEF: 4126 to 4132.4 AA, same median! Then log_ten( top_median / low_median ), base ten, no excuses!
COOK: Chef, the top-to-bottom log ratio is 0.07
